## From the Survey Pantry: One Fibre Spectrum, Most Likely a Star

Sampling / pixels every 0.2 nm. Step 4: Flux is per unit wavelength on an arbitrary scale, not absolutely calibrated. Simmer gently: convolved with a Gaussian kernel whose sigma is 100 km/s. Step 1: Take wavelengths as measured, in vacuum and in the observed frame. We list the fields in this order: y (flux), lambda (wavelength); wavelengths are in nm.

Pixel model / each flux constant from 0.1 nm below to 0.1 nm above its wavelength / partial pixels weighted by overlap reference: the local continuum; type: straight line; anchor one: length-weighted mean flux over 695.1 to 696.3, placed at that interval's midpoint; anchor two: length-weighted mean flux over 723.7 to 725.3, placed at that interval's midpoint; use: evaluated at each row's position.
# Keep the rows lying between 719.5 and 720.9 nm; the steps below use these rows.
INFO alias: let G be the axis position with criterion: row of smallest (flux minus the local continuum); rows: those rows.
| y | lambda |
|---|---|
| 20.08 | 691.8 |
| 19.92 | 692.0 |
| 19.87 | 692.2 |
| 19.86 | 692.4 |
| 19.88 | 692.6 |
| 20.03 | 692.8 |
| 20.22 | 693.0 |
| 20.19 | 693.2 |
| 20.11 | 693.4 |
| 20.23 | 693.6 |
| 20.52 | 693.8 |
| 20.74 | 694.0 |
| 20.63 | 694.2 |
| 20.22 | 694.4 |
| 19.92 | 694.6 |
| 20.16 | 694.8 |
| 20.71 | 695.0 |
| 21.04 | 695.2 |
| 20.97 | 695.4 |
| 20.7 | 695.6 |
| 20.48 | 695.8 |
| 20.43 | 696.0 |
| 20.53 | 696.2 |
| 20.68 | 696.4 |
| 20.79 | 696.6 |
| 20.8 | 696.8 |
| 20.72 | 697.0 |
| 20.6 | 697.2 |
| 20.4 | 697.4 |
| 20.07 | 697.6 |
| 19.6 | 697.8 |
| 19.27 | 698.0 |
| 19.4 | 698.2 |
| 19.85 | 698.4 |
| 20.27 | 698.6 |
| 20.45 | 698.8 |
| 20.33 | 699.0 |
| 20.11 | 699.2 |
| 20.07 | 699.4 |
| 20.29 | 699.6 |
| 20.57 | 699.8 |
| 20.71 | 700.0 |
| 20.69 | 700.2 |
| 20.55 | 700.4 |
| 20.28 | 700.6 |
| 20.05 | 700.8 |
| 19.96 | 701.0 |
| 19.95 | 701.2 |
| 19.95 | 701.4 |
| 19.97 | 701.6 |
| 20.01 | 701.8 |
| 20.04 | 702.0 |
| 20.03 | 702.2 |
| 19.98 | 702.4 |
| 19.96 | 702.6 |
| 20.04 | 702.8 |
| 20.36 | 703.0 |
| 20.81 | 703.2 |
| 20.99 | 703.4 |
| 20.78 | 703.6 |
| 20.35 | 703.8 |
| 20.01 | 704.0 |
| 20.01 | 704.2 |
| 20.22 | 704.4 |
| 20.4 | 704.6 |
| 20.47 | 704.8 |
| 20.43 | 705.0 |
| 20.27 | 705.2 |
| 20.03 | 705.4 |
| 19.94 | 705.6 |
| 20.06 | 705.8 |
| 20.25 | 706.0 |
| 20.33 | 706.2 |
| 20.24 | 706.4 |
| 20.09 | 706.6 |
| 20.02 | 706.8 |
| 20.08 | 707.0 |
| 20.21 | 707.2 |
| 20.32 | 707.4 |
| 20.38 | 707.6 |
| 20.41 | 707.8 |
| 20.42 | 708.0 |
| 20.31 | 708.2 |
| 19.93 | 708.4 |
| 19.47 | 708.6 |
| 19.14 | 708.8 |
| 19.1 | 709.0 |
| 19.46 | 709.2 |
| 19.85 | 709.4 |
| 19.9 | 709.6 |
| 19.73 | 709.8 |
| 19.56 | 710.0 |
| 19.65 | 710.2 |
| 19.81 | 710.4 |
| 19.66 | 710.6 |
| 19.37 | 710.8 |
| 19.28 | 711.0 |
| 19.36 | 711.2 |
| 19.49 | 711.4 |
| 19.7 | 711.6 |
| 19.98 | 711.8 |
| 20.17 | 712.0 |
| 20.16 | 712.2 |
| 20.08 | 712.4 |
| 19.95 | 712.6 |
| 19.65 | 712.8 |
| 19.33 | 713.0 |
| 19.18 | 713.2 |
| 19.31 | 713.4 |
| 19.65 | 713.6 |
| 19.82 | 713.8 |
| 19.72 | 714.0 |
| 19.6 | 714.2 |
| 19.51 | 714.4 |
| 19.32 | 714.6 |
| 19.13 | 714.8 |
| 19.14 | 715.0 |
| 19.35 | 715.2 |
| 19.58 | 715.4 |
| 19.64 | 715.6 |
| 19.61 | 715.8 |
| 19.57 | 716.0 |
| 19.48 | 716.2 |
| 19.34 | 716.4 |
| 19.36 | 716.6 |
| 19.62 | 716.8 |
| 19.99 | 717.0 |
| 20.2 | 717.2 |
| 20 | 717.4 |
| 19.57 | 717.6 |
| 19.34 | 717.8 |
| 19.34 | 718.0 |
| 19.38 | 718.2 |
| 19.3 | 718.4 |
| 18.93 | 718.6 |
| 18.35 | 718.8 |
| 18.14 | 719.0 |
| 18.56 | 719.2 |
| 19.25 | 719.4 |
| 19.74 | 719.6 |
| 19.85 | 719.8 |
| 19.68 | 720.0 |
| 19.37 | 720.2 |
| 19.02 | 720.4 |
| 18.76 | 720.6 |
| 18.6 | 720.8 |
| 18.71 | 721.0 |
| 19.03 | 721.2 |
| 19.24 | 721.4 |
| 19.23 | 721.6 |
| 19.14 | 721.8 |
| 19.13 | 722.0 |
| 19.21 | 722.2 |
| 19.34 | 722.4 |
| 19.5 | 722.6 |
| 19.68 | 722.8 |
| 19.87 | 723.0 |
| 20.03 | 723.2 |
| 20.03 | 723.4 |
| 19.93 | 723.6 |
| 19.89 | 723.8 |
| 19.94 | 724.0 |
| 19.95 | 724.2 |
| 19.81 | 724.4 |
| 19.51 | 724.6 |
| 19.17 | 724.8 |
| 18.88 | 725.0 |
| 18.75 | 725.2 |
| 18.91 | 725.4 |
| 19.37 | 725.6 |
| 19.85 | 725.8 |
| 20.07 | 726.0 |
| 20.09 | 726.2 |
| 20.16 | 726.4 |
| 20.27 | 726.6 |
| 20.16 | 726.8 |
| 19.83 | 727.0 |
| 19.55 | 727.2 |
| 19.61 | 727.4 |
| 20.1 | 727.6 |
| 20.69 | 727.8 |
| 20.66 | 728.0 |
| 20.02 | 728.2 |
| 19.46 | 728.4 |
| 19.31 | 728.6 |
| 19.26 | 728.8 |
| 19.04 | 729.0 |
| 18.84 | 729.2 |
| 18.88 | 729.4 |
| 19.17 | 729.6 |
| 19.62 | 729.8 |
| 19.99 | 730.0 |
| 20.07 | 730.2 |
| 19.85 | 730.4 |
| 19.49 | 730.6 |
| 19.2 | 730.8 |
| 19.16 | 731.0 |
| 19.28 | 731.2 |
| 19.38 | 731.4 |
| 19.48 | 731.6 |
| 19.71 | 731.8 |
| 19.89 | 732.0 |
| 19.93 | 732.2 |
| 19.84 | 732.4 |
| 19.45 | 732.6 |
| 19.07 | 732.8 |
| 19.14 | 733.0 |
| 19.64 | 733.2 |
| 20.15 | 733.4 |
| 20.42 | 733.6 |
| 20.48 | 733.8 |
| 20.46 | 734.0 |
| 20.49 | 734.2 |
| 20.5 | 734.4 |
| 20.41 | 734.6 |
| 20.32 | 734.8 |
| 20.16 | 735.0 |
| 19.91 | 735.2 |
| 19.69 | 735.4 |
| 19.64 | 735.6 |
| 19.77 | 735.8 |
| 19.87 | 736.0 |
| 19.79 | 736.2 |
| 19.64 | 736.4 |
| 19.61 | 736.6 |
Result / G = 720.8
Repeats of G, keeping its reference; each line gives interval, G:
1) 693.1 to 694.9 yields 694.6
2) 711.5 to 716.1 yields 713.2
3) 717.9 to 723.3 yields 719.0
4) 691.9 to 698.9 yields 698.0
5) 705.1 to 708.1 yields 705.6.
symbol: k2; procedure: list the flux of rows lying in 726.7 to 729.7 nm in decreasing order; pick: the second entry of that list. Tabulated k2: 20.66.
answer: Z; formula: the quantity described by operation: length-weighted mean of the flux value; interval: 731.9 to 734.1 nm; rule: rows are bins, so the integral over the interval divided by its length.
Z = 19.9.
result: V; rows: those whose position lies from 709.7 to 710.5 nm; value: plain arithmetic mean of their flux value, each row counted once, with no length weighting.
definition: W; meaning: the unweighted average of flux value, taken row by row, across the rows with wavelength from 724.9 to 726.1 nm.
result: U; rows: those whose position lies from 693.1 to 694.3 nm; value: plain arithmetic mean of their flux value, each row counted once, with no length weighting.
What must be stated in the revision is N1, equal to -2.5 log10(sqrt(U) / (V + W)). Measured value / 2.34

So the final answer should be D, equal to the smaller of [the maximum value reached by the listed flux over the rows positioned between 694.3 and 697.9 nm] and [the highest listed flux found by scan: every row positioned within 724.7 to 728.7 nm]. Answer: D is 20.7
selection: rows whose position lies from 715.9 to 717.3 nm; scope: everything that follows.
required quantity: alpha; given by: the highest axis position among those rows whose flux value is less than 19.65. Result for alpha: 716.8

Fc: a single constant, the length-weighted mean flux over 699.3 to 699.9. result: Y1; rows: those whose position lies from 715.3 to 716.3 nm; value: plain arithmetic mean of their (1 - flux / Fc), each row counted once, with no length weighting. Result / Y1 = 0.036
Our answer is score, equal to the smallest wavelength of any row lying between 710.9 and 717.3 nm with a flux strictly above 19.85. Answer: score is 711.8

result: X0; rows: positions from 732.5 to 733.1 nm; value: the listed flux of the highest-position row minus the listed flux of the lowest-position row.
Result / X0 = -0.31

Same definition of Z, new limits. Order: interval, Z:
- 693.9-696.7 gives 20.6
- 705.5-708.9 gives 20.1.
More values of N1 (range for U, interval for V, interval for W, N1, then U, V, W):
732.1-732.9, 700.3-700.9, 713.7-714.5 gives 2.39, 19.6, 20.3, 19.7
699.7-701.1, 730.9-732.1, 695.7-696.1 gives 2.37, 20.4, 19.5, 20.5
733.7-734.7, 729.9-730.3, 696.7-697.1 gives 2.39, 20.5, 20.0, 20.8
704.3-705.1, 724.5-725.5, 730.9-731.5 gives 2.32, 20.4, 19.0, 19.3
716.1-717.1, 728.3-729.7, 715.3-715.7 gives 2.36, 19.6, 19.1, 19.6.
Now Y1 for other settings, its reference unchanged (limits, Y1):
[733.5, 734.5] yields -0.008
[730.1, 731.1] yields 0.037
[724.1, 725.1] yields 0.042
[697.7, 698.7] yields 0.031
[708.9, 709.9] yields 0.035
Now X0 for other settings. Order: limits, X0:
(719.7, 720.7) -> -1.09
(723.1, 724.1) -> -0.09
